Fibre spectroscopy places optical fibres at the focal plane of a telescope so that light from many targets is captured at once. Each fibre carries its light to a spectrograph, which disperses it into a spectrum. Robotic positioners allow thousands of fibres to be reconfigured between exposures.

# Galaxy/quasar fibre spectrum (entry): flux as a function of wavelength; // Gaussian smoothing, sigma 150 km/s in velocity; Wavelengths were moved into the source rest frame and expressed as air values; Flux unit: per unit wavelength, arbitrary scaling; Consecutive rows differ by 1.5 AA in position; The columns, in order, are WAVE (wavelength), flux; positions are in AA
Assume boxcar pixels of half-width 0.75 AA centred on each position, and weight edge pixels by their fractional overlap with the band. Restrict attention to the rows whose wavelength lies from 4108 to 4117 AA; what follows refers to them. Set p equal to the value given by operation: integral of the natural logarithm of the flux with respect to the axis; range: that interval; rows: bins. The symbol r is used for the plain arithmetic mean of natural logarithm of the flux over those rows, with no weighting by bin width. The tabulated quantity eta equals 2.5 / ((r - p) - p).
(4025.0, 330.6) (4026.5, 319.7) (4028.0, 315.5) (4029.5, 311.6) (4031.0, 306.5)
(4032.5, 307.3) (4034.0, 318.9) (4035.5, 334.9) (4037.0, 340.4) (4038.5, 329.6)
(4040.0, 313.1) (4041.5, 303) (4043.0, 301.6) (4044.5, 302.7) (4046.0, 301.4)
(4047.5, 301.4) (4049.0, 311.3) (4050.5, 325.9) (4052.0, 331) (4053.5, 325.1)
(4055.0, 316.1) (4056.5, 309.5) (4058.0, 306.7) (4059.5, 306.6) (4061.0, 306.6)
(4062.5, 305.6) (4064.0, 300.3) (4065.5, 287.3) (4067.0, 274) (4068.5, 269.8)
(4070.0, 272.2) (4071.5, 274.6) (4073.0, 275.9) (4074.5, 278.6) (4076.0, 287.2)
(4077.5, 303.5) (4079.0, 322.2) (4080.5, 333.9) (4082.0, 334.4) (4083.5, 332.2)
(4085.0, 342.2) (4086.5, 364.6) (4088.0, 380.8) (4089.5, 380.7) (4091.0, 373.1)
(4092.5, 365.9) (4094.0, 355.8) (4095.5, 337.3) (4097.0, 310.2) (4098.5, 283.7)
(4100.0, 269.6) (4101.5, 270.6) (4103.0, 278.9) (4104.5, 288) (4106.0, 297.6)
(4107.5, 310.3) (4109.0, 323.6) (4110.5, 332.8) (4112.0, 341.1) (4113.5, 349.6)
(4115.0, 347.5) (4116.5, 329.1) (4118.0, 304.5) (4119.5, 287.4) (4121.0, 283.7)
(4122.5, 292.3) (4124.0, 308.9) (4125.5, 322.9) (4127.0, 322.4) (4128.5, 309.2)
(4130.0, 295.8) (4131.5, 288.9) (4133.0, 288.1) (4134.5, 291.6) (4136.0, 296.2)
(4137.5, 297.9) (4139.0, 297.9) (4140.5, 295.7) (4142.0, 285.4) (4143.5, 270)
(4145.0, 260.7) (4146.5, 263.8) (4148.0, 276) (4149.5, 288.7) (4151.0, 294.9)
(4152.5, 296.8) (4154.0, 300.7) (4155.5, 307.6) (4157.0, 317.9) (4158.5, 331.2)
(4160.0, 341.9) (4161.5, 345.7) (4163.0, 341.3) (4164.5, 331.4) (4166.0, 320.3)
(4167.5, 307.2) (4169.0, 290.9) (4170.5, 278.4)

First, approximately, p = 52.4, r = 5.82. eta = -0.0253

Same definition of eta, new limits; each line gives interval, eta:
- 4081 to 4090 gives -0.0251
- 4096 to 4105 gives -0.0260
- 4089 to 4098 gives -0.0251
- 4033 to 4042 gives -0.0255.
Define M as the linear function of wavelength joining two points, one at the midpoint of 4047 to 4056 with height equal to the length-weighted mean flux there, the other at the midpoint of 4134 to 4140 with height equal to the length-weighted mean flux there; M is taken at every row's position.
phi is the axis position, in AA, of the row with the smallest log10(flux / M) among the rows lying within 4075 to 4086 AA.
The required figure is 4076.0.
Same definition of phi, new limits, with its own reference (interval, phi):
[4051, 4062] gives 4058.0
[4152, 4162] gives 4152.5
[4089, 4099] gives 4098.5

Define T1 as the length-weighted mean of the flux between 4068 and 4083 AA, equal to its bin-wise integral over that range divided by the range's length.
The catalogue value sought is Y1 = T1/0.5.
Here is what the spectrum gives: 593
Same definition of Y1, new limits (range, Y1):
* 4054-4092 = 628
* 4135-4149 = 566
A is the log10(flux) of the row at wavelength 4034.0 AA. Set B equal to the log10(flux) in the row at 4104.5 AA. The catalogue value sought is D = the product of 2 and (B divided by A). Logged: 1.96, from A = 2.50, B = 2.46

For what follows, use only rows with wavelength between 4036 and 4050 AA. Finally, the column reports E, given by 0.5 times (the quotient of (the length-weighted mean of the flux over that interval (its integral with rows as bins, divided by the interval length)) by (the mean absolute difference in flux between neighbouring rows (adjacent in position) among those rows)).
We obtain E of 24.4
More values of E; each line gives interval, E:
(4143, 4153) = 18.4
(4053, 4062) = 42.1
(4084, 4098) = 13.0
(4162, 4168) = 14.4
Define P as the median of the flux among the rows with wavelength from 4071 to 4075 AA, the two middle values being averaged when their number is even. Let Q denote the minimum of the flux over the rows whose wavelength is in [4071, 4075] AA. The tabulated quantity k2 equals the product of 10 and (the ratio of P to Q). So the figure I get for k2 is 10.05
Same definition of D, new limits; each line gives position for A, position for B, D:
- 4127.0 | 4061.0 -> 1.98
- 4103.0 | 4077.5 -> 2.03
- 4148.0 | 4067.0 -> 2.00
